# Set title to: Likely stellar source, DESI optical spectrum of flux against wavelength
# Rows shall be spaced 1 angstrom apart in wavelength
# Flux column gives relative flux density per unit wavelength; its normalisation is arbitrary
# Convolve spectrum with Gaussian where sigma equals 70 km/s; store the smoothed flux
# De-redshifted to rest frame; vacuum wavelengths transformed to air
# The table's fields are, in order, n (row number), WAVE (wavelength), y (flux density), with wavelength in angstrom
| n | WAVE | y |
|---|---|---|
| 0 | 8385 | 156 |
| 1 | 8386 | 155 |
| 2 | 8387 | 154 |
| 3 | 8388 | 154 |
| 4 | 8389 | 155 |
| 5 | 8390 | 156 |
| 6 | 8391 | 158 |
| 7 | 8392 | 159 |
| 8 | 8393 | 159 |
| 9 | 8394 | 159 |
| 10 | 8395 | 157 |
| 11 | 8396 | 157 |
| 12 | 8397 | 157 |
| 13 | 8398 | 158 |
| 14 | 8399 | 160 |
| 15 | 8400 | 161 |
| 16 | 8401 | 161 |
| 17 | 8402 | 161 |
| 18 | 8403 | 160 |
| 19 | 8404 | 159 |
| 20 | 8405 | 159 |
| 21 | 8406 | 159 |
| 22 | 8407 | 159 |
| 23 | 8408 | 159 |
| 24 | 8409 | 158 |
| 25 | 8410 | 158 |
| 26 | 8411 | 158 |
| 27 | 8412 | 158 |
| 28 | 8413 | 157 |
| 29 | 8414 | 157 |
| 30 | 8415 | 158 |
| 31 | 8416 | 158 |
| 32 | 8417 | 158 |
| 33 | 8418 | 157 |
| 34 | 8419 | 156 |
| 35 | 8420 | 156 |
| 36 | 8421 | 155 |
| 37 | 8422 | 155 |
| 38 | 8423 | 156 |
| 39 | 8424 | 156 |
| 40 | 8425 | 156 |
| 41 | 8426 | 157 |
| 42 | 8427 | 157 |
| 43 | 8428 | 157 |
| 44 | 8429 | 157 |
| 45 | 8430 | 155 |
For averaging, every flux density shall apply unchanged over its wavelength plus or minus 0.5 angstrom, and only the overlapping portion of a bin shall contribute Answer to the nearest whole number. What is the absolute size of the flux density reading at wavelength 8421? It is 155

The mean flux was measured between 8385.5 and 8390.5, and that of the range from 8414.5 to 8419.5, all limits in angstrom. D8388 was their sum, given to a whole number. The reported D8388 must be 312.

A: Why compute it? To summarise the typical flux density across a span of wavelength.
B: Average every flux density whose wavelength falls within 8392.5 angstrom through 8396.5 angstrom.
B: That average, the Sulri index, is 158.0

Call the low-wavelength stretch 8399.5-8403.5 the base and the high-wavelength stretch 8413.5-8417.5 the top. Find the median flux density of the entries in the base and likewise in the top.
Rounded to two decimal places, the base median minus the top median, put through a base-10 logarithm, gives 0.48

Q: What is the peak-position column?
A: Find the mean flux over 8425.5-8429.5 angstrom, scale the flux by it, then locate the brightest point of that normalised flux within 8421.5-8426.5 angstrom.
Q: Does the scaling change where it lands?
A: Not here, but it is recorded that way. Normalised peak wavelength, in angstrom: 8426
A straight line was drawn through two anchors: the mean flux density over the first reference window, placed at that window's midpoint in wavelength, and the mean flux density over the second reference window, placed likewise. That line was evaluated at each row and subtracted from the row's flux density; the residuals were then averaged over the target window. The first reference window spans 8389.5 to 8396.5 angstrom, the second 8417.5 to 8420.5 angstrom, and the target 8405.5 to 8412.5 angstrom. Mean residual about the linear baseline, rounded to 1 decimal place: 1.5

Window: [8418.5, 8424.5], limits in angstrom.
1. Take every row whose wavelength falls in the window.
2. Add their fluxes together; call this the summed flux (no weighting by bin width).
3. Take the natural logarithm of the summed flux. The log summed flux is 6.84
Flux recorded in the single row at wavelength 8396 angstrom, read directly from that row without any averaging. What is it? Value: 157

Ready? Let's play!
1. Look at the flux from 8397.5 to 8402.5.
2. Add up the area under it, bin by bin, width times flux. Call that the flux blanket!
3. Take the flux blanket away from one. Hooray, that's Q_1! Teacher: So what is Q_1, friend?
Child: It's -800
